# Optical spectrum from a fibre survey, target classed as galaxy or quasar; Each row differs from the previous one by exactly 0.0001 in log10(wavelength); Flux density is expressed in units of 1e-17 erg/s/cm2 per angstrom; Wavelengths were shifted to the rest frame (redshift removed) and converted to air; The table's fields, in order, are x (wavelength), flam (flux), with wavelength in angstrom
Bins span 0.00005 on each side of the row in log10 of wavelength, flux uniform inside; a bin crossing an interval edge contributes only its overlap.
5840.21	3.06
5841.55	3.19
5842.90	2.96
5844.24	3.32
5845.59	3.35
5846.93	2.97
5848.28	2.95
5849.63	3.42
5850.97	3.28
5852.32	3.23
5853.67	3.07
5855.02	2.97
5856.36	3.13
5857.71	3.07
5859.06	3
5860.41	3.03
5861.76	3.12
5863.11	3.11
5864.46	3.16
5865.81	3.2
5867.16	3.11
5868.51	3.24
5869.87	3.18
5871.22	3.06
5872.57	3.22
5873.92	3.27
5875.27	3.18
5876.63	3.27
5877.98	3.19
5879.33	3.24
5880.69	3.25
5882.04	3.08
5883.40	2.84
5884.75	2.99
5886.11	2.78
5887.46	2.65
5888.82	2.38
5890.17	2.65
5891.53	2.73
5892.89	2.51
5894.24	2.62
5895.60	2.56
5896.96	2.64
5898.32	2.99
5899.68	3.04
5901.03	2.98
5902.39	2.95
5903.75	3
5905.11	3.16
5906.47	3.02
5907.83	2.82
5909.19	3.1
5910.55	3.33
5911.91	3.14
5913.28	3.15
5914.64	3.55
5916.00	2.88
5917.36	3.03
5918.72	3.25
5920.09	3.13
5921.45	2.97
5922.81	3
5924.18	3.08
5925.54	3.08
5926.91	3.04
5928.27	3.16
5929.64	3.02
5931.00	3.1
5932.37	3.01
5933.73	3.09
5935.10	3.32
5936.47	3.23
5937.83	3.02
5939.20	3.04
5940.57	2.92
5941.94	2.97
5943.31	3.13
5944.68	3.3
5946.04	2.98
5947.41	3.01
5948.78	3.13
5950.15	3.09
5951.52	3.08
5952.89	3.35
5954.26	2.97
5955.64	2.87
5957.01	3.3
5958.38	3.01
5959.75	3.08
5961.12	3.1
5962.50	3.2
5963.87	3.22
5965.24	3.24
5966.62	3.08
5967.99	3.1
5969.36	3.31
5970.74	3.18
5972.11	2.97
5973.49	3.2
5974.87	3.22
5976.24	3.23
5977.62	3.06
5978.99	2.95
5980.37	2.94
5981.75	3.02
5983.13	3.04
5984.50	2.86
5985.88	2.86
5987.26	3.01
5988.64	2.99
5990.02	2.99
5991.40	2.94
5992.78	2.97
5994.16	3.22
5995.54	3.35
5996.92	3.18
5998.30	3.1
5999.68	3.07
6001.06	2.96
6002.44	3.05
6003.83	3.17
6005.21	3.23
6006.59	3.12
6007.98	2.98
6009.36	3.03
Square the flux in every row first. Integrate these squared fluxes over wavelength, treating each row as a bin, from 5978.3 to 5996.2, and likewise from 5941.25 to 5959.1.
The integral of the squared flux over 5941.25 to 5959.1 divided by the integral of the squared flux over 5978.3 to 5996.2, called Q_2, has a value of 1.05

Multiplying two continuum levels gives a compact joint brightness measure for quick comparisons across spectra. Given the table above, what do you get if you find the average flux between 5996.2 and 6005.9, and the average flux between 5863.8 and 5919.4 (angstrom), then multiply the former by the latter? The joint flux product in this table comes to 9.36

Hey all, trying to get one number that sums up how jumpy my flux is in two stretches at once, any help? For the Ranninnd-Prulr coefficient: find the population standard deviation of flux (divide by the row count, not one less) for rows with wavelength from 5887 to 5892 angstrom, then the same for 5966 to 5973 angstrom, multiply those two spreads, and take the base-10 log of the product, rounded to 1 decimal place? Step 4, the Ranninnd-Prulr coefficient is -1.8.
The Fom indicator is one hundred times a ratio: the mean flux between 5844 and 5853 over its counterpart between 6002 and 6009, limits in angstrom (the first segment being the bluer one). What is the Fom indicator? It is 103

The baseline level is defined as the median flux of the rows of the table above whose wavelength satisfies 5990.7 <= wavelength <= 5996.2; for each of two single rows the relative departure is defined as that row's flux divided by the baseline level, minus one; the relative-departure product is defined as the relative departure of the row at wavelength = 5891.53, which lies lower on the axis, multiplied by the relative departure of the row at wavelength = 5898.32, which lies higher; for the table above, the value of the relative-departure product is 0.0040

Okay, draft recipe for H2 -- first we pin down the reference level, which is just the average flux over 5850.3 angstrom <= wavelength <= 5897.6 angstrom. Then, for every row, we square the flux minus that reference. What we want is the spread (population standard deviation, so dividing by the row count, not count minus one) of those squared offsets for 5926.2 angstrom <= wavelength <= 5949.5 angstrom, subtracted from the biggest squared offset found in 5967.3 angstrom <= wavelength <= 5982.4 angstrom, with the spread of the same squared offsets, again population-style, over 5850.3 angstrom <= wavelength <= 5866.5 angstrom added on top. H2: 0.09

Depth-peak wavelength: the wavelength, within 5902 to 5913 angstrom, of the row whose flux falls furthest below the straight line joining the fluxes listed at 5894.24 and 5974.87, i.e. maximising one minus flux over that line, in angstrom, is 5907.83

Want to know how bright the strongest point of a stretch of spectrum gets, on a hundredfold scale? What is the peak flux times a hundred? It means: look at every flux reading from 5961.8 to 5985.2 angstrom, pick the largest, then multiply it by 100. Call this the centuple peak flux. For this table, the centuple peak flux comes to 331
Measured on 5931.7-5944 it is 332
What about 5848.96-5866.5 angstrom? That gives 342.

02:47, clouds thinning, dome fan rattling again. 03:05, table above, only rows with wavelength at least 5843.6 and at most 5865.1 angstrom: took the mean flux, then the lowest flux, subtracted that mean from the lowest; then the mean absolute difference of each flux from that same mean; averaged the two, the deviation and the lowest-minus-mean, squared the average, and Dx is 0.0012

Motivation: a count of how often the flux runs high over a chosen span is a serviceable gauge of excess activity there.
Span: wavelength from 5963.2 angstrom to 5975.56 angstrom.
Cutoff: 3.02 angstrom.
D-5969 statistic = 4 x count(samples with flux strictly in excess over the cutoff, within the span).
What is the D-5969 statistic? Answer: 32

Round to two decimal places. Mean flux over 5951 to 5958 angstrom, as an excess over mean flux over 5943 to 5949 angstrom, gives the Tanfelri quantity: 0.00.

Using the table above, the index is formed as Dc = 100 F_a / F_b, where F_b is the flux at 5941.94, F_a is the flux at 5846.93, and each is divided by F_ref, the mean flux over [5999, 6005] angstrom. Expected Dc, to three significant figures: 100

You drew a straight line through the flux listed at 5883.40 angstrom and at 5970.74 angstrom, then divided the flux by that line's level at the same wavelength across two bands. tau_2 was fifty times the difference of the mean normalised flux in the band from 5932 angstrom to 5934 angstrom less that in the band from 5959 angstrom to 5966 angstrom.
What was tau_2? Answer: 0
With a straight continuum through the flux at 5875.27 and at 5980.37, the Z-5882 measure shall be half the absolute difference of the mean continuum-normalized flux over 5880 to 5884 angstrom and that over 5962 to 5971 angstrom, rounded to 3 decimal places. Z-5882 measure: 0.054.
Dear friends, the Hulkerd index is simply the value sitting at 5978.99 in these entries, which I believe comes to 2.95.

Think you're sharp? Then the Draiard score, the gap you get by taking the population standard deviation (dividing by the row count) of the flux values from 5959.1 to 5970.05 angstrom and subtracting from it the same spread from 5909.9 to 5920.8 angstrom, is -0.11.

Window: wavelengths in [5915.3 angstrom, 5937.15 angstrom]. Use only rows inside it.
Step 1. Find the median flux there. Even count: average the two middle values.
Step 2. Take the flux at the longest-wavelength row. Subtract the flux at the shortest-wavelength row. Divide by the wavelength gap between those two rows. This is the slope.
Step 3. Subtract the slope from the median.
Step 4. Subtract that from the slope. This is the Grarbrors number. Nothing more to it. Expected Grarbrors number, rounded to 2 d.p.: -3.05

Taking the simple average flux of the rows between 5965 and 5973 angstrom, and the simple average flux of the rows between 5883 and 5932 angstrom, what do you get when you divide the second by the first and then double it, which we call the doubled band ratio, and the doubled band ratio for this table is 1.88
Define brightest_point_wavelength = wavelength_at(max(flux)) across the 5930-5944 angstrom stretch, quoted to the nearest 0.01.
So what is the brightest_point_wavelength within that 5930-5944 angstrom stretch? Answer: 5935.10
